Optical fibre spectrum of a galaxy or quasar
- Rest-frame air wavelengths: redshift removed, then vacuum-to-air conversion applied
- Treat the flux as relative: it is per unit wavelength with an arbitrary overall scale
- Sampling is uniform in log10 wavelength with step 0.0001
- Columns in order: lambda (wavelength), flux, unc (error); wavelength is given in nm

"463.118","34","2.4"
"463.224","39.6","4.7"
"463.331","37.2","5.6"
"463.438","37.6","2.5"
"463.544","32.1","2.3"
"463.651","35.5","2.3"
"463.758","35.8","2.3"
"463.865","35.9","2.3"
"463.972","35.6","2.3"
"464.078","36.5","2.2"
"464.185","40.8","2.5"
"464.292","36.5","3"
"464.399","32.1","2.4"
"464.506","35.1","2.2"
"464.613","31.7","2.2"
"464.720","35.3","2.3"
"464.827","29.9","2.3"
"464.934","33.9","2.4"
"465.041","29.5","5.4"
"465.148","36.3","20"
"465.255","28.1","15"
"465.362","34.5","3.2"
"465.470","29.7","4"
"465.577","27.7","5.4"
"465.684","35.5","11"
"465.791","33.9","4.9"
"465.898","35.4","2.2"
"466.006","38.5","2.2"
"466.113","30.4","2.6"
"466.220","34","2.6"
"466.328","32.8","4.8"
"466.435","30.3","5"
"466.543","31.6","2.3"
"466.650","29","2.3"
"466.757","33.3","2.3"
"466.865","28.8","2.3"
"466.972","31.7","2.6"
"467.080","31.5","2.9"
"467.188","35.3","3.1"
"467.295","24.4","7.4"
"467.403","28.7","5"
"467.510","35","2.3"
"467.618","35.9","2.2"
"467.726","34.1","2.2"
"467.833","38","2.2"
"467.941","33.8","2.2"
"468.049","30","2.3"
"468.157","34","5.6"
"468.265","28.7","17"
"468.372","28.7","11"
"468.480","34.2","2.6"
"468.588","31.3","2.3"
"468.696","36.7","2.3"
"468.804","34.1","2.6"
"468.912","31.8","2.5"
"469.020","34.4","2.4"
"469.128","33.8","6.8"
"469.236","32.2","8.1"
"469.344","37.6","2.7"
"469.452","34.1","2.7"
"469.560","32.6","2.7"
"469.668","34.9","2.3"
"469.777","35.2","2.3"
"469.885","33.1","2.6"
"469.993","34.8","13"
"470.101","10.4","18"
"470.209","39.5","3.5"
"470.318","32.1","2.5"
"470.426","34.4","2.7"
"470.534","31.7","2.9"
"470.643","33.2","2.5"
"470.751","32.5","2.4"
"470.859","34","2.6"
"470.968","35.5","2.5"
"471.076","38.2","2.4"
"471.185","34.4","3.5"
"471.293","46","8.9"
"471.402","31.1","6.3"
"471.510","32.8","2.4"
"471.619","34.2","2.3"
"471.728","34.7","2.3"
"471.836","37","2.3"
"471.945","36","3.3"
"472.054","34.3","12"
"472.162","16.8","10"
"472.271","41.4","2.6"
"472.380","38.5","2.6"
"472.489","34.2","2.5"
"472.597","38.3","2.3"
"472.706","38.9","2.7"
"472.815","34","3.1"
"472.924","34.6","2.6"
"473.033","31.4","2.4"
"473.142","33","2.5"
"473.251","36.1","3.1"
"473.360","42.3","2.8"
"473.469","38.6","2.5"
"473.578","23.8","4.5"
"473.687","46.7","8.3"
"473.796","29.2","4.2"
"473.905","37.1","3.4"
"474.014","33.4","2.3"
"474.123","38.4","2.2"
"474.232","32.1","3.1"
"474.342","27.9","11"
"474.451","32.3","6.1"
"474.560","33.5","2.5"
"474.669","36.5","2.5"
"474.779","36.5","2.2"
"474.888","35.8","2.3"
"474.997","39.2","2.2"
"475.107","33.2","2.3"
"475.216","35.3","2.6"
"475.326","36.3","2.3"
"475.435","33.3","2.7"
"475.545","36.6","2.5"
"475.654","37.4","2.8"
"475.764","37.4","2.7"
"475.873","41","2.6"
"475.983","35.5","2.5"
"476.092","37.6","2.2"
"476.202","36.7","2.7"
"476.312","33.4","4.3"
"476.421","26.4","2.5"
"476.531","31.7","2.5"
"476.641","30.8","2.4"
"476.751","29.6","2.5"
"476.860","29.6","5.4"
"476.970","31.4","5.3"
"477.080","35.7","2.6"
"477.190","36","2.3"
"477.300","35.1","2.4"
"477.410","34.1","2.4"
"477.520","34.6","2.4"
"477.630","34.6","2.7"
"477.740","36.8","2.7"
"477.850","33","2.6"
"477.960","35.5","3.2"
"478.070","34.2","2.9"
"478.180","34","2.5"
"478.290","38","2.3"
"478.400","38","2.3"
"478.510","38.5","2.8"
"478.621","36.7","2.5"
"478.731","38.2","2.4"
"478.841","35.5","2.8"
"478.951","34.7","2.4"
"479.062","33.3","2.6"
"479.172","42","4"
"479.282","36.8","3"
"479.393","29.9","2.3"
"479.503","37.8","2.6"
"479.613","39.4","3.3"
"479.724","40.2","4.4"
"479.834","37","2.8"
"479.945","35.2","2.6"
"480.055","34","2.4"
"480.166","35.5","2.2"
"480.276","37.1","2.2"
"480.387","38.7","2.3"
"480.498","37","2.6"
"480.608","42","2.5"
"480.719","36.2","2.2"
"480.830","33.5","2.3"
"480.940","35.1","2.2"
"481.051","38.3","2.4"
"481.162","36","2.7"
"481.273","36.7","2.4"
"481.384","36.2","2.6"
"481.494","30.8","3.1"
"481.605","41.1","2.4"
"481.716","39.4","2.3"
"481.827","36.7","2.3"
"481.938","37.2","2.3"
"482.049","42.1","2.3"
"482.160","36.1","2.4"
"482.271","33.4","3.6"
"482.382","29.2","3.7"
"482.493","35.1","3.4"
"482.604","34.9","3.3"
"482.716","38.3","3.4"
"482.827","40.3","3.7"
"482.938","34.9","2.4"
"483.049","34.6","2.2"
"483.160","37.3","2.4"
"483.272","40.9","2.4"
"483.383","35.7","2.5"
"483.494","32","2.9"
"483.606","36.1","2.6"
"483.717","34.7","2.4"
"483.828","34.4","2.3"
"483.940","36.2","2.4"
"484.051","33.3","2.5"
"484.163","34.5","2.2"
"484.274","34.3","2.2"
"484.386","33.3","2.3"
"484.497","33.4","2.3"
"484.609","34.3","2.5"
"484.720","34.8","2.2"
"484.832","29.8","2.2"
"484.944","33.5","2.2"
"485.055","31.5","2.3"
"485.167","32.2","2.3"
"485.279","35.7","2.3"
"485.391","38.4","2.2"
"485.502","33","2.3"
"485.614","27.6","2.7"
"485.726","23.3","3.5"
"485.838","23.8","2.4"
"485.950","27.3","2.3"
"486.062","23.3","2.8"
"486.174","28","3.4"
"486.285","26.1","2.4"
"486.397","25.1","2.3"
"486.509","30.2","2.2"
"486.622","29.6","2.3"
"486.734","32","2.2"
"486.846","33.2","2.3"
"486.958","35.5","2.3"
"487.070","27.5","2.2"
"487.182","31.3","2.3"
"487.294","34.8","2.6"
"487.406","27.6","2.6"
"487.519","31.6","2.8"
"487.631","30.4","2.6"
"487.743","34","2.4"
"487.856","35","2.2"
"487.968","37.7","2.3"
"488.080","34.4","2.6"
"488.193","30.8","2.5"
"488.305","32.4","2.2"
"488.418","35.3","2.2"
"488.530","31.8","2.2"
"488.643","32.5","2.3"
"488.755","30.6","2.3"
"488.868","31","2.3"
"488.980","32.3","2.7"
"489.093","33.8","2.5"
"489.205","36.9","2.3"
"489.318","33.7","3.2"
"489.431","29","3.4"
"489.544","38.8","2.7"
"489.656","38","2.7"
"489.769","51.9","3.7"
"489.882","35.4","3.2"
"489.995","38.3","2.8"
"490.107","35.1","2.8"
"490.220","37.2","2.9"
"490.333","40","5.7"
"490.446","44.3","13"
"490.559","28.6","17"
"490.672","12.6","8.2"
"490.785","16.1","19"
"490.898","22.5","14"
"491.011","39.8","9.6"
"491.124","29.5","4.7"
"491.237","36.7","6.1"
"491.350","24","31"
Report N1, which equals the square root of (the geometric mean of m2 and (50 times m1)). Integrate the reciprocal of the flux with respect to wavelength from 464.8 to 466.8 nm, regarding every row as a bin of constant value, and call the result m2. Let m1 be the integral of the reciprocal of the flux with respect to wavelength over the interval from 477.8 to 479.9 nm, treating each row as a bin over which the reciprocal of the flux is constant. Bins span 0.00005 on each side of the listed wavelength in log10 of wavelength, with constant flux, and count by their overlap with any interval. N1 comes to 0.652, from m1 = 0.0580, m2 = 0.062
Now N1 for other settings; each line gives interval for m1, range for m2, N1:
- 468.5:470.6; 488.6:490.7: 0.685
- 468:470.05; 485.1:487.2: 0.689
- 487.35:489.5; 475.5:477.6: 0.673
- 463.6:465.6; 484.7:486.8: 0.682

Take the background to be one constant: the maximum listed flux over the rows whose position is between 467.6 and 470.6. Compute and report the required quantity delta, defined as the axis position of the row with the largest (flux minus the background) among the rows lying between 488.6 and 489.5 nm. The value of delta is 489.205 nm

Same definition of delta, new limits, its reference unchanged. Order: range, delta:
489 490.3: 489.769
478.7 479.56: 479.172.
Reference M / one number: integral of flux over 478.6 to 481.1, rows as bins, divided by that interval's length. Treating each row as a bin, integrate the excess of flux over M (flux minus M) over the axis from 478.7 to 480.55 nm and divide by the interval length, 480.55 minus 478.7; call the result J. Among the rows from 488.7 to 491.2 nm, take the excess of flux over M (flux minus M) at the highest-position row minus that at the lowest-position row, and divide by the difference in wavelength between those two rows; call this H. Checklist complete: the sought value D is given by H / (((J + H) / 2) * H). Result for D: -3.4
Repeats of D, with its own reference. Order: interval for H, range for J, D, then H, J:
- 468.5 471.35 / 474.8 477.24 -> 0.6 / 5.4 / -2.1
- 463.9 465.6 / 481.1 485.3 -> -0.3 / -4.9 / -1.4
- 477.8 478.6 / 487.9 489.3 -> 0.4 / 8.3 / -3.4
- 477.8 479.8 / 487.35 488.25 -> -11.5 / 3.8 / -4.0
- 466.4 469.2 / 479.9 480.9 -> 1.7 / 1.3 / -0.1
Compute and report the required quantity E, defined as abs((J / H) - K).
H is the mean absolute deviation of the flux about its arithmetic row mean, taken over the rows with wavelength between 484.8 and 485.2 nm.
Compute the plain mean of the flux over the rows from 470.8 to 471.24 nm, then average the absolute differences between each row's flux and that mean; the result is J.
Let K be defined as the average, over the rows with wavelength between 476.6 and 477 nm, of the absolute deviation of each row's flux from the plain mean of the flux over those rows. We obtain 0.5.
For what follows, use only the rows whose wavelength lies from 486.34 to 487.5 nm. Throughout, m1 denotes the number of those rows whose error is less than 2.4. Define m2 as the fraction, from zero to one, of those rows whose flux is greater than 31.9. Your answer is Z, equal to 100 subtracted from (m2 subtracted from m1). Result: -92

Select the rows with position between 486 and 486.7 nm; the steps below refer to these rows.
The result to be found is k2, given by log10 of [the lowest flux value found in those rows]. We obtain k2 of 1.37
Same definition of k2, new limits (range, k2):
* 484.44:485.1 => 1.47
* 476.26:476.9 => 1.42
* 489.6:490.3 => 1.55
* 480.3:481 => 1.53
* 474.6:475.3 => 1.52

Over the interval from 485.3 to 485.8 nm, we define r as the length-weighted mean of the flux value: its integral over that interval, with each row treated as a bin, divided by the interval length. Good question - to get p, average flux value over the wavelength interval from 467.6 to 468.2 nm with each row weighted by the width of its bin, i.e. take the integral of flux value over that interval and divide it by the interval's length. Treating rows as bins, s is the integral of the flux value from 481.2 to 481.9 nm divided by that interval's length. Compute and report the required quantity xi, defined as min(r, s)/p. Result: 0.90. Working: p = 34.2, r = 31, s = 36.8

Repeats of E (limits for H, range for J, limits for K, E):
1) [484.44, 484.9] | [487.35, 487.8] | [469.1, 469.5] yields 0.4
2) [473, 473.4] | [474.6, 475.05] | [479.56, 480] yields 1.5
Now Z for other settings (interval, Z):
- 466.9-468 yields -96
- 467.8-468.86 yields -96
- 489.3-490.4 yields -101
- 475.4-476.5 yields -100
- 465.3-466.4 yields -99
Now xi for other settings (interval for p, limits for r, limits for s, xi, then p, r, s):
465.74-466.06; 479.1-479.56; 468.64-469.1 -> 0.95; 35.9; 37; 34.2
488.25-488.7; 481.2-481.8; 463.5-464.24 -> 1.09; 33.0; 37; 36.1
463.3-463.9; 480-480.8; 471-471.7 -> 1.01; 35.6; 37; 36.0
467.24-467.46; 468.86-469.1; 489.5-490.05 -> 1.24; 26.9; 33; 40.5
